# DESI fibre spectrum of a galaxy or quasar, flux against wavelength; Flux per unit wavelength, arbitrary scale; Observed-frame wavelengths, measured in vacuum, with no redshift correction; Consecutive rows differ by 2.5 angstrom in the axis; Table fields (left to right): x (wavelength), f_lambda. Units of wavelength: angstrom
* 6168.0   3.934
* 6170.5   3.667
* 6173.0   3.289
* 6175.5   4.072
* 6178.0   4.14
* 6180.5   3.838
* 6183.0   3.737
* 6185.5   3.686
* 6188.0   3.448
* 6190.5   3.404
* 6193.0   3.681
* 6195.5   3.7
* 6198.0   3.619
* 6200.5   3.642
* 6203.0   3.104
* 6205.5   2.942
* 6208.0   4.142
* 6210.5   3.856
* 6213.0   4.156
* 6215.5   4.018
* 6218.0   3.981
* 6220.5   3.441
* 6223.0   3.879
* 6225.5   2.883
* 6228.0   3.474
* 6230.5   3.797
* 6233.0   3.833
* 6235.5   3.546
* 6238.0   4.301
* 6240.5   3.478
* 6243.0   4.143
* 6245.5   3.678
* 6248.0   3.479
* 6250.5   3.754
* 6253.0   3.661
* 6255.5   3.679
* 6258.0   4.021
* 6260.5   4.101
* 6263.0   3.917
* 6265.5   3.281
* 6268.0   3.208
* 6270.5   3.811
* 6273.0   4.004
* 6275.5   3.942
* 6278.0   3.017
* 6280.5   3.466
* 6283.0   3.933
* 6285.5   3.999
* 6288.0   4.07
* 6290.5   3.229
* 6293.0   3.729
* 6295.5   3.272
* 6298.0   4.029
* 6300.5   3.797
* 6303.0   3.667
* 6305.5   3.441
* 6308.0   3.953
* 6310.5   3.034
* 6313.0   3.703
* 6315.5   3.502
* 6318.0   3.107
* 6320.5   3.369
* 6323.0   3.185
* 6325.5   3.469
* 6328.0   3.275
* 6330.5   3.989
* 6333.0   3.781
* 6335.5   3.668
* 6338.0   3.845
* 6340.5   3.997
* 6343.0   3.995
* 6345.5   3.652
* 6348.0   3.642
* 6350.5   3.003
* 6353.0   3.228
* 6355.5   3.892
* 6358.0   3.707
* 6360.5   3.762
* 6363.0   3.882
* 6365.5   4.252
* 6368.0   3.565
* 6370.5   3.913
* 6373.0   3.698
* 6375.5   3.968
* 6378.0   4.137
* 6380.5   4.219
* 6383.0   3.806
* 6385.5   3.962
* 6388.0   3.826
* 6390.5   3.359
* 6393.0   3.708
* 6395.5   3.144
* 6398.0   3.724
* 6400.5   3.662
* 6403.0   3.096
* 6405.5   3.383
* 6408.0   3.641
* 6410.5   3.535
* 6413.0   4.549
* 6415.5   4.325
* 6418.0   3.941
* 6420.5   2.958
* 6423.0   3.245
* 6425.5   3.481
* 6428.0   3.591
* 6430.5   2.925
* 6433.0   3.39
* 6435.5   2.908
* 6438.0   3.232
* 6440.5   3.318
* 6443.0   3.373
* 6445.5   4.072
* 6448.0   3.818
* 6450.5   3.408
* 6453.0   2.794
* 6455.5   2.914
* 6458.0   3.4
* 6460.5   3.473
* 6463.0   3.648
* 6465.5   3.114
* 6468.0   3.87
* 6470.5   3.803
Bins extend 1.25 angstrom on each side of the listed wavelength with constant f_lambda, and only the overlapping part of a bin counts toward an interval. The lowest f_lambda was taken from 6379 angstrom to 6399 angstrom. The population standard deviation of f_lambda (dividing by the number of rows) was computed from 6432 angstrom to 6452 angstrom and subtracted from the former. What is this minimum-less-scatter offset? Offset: 2.81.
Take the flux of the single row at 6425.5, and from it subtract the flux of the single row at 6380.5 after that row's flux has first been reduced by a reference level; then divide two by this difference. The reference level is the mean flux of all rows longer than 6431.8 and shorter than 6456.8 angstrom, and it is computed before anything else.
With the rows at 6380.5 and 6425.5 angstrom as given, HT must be 0.77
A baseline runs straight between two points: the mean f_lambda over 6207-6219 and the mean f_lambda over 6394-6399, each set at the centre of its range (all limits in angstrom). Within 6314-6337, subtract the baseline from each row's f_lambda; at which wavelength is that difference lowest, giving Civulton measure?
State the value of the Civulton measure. 6318.0 angstrom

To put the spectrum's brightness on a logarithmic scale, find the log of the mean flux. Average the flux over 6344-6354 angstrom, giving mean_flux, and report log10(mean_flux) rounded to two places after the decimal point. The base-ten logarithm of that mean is 0.53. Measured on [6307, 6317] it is 0.55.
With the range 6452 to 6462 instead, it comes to 0.50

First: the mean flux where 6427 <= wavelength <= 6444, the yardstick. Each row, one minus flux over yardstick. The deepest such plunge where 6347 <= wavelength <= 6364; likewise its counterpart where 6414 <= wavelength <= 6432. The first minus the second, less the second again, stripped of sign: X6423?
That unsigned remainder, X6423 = 0.12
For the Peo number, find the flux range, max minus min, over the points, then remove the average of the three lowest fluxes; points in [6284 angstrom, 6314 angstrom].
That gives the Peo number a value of -2.14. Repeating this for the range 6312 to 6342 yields -2.30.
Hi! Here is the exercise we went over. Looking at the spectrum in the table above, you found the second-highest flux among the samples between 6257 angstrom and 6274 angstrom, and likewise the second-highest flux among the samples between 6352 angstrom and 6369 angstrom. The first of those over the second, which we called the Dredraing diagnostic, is 1.03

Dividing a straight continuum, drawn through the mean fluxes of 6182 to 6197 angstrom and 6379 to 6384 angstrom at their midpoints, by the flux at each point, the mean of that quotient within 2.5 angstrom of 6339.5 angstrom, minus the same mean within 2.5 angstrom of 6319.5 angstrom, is -0.200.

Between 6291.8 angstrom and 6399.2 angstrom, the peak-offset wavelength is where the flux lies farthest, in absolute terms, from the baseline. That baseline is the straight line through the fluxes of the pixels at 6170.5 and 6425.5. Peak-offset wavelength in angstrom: 6365.5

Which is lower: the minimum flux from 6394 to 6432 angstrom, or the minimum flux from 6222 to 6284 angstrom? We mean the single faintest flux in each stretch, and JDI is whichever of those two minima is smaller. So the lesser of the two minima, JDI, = 2.88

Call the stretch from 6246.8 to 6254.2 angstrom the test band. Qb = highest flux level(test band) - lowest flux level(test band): 0.3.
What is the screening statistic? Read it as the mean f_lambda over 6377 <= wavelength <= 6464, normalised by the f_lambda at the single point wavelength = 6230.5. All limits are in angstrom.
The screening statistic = 0.93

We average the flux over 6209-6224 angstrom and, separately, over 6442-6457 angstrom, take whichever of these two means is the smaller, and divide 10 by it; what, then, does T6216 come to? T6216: 2.944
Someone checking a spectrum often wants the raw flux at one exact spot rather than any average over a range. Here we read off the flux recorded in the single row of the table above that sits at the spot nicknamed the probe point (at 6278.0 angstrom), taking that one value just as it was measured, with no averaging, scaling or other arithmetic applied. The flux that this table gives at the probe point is 3.017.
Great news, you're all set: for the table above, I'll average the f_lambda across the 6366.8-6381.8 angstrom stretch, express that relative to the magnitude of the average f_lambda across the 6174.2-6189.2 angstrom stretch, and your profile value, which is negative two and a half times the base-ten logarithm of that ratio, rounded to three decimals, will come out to -0.027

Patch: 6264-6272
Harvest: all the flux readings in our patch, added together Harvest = 10.3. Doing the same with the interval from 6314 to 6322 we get 10.0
